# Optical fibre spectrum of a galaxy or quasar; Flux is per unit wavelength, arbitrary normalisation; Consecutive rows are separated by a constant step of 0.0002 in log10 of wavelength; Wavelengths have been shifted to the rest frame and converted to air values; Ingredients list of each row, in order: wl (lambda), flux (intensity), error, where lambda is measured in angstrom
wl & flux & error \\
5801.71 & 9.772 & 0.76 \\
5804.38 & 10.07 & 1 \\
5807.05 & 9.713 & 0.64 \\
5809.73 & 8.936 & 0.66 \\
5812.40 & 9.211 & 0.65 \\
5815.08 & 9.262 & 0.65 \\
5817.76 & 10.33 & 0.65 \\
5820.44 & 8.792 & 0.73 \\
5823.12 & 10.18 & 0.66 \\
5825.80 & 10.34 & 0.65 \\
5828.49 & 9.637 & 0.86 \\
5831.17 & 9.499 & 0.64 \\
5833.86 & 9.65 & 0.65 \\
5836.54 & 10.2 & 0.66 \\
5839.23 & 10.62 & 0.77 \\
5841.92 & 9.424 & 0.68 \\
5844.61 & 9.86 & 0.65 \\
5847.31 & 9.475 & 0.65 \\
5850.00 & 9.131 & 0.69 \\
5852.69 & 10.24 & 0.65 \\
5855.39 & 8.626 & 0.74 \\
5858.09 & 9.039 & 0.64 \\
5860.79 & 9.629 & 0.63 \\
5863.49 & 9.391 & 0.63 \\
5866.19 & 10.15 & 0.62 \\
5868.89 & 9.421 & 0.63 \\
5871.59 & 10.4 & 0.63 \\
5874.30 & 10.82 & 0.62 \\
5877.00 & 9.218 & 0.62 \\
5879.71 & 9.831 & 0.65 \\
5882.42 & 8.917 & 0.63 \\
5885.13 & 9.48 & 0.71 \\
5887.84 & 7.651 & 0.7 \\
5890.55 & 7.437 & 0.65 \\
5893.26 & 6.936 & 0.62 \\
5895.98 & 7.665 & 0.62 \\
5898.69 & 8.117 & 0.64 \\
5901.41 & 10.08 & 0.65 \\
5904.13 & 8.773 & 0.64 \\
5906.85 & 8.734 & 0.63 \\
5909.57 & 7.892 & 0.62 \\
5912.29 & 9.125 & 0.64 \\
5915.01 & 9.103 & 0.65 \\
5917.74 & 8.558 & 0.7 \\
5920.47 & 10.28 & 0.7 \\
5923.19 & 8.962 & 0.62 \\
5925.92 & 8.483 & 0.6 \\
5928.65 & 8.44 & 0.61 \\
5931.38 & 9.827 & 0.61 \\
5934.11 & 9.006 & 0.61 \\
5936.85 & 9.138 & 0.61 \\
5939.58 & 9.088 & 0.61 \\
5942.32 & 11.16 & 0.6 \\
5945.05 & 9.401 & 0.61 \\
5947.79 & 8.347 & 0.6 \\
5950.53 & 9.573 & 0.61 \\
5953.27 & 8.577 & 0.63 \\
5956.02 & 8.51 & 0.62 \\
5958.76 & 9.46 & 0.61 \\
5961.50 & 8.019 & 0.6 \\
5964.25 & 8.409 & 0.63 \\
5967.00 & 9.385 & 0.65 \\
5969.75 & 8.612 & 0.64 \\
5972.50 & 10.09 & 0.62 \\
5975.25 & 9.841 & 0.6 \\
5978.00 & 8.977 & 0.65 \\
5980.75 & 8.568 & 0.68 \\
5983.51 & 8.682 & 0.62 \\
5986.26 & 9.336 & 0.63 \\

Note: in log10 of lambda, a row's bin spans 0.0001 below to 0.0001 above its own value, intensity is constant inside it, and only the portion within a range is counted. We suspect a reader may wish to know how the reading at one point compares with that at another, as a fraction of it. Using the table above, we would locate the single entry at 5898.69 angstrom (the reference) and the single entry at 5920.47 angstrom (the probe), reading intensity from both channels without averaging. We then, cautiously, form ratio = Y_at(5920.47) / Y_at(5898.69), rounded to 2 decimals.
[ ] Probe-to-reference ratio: 1.27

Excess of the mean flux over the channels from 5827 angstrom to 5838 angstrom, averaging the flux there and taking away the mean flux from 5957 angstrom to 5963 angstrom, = 1.0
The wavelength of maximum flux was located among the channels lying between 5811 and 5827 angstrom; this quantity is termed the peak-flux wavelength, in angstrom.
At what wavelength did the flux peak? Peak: 5825.80 angstrom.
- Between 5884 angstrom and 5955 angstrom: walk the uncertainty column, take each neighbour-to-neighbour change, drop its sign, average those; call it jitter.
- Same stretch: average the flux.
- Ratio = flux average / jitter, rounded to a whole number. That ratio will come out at 552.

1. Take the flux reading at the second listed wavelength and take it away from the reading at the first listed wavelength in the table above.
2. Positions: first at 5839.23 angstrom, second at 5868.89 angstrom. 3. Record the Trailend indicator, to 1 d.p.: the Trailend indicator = 1.2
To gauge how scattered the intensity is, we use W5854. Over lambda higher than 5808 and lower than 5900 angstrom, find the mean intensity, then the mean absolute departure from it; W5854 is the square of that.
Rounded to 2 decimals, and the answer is 0.48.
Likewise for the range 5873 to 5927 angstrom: 0.61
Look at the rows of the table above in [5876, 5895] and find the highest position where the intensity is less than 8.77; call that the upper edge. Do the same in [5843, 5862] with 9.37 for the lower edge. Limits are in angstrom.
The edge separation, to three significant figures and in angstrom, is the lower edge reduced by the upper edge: -35.2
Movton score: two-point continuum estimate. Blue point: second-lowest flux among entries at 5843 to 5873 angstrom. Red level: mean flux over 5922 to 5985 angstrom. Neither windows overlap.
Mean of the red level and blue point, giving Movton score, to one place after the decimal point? 9.1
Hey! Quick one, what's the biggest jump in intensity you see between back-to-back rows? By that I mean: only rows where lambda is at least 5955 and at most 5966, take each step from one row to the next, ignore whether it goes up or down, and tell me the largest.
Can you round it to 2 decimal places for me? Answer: 1.44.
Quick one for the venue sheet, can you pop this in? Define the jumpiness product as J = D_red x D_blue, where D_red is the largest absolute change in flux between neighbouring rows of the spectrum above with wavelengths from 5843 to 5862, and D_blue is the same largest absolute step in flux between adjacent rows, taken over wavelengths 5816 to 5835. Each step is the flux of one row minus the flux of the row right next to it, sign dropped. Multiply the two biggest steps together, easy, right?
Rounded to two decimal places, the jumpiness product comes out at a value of 2.48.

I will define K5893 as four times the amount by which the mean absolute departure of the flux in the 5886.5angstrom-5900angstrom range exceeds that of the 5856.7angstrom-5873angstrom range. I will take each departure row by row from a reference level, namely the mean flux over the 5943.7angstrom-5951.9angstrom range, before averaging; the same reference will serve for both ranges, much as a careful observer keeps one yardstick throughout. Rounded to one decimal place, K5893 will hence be 3.8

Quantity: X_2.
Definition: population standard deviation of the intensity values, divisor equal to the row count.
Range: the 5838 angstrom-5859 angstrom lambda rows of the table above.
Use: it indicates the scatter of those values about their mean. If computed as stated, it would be 0.62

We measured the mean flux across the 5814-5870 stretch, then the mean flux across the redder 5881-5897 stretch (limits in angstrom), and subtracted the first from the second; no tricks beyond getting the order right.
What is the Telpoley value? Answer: -1.6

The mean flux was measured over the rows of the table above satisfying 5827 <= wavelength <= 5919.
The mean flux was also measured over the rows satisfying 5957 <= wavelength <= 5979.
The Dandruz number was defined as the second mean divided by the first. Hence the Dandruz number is 0.99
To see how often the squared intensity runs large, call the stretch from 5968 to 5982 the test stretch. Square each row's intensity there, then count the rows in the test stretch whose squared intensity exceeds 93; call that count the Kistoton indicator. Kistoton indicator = 2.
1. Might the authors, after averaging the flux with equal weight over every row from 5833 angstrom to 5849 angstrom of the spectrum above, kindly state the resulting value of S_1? 9.9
